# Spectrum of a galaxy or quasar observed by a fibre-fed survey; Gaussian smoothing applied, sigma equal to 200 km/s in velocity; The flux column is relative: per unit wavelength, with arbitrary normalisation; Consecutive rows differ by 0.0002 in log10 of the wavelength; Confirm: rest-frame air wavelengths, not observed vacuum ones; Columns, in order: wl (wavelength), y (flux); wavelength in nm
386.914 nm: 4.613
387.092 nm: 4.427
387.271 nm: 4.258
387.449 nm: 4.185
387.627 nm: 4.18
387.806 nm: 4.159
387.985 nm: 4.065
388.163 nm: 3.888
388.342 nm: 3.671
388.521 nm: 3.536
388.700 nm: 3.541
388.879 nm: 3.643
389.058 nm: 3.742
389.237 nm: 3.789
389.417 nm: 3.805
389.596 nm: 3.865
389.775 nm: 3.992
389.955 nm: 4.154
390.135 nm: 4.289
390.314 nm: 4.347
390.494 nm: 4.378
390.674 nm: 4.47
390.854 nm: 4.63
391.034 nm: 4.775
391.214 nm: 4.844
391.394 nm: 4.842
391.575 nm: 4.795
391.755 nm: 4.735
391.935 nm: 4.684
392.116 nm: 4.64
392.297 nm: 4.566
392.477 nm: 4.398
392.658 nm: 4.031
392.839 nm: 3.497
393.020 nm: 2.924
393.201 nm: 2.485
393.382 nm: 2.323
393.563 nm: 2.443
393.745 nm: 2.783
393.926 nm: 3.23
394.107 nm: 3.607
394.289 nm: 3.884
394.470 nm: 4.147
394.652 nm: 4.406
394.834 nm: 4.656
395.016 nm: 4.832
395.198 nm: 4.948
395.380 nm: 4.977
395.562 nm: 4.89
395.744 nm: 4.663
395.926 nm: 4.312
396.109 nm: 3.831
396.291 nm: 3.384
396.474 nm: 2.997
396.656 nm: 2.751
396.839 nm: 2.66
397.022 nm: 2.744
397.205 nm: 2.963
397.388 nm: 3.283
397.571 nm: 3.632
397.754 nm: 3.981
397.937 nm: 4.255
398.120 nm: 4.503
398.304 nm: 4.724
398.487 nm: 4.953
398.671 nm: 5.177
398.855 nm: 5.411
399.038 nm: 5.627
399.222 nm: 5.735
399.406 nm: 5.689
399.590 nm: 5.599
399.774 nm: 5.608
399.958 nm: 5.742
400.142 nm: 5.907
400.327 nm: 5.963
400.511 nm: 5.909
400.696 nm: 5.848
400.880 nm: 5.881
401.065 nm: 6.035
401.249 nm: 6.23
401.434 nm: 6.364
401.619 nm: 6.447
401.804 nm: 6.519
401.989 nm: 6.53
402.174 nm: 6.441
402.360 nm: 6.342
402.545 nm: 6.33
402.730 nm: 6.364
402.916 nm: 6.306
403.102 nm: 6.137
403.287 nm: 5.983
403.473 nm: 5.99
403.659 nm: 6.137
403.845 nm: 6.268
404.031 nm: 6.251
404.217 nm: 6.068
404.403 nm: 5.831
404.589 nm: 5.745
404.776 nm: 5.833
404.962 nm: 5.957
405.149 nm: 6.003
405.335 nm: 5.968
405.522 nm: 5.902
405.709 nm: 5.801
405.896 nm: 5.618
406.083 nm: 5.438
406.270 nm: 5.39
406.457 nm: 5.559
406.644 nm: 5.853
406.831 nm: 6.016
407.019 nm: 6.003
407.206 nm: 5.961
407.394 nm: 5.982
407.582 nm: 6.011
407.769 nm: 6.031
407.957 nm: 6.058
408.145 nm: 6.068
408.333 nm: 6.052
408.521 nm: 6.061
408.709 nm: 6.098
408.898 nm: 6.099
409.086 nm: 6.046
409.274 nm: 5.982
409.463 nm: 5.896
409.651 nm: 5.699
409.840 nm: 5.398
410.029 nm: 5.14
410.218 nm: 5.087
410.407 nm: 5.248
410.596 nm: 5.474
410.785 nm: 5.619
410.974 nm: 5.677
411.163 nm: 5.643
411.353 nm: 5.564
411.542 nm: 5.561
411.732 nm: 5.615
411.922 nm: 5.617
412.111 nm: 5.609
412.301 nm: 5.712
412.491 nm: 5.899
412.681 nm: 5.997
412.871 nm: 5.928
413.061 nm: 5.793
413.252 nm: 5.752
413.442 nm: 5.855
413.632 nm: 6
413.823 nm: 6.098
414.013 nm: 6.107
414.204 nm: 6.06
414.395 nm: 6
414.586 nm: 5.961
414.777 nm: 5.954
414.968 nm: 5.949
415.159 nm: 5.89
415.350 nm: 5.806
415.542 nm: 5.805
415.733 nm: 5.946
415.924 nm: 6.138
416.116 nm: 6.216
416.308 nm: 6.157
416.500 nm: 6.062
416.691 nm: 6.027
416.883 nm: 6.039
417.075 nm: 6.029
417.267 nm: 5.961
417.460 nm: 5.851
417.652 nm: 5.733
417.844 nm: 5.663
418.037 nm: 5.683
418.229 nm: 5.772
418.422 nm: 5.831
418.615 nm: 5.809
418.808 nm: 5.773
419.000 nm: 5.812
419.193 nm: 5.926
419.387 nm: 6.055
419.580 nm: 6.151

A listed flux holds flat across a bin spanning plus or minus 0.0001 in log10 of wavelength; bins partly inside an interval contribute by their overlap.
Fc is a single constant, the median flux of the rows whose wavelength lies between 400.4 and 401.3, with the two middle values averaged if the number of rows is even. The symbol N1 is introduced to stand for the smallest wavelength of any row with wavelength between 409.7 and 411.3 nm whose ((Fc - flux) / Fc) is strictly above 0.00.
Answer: 409.840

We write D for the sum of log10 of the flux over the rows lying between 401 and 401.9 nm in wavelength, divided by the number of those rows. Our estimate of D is 0.80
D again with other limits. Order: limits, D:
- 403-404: 0.79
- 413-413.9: 0.77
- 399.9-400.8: 0.77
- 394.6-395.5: 0.68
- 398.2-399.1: 0.71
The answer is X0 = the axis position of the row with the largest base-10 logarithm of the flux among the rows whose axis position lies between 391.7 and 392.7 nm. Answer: 391.755 nm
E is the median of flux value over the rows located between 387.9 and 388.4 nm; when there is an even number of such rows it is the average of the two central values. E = 3.89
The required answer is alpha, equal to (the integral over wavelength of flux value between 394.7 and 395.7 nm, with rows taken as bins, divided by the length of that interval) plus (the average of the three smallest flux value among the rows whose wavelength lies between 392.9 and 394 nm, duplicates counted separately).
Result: 7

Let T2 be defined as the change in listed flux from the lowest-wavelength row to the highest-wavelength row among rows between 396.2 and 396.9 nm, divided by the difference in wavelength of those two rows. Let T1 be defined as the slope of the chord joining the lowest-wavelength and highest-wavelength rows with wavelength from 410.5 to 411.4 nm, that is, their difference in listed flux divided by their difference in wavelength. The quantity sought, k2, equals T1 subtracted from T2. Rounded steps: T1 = 0.12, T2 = -1.3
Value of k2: -1.4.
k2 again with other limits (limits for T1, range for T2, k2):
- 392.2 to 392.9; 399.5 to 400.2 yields 2.5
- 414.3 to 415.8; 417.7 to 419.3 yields 0.2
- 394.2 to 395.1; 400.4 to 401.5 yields -0.8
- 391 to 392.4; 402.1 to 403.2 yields -0.2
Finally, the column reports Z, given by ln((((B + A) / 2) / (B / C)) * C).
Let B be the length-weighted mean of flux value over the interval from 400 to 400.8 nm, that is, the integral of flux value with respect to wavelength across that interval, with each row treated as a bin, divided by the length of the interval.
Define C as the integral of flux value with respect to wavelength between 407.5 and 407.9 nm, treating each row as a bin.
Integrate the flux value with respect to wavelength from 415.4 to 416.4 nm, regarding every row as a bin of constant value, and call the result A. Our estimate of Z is 1.8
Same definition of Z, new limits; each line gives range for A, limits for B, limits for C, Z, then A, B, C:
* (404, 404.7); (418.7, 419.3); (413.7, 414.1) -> 1.6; 4.2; 5.84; 2.4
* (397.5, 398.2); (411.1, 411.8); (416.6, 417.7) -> 3.5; 2.9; 5.59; 6.5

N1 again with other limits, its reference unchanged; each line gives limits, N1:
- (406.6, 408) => 406.644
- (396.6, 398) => 396.656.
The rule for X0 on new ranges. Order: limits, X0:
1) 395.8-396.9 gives 395.926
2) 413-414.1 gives 414.013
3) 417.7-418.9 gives 418.422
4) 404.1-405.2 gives 404.217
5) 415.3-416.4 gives 416.116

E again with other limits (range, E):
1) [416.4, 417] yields 6.04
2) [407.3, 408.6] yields 6.05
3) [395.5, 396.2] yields 4.49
